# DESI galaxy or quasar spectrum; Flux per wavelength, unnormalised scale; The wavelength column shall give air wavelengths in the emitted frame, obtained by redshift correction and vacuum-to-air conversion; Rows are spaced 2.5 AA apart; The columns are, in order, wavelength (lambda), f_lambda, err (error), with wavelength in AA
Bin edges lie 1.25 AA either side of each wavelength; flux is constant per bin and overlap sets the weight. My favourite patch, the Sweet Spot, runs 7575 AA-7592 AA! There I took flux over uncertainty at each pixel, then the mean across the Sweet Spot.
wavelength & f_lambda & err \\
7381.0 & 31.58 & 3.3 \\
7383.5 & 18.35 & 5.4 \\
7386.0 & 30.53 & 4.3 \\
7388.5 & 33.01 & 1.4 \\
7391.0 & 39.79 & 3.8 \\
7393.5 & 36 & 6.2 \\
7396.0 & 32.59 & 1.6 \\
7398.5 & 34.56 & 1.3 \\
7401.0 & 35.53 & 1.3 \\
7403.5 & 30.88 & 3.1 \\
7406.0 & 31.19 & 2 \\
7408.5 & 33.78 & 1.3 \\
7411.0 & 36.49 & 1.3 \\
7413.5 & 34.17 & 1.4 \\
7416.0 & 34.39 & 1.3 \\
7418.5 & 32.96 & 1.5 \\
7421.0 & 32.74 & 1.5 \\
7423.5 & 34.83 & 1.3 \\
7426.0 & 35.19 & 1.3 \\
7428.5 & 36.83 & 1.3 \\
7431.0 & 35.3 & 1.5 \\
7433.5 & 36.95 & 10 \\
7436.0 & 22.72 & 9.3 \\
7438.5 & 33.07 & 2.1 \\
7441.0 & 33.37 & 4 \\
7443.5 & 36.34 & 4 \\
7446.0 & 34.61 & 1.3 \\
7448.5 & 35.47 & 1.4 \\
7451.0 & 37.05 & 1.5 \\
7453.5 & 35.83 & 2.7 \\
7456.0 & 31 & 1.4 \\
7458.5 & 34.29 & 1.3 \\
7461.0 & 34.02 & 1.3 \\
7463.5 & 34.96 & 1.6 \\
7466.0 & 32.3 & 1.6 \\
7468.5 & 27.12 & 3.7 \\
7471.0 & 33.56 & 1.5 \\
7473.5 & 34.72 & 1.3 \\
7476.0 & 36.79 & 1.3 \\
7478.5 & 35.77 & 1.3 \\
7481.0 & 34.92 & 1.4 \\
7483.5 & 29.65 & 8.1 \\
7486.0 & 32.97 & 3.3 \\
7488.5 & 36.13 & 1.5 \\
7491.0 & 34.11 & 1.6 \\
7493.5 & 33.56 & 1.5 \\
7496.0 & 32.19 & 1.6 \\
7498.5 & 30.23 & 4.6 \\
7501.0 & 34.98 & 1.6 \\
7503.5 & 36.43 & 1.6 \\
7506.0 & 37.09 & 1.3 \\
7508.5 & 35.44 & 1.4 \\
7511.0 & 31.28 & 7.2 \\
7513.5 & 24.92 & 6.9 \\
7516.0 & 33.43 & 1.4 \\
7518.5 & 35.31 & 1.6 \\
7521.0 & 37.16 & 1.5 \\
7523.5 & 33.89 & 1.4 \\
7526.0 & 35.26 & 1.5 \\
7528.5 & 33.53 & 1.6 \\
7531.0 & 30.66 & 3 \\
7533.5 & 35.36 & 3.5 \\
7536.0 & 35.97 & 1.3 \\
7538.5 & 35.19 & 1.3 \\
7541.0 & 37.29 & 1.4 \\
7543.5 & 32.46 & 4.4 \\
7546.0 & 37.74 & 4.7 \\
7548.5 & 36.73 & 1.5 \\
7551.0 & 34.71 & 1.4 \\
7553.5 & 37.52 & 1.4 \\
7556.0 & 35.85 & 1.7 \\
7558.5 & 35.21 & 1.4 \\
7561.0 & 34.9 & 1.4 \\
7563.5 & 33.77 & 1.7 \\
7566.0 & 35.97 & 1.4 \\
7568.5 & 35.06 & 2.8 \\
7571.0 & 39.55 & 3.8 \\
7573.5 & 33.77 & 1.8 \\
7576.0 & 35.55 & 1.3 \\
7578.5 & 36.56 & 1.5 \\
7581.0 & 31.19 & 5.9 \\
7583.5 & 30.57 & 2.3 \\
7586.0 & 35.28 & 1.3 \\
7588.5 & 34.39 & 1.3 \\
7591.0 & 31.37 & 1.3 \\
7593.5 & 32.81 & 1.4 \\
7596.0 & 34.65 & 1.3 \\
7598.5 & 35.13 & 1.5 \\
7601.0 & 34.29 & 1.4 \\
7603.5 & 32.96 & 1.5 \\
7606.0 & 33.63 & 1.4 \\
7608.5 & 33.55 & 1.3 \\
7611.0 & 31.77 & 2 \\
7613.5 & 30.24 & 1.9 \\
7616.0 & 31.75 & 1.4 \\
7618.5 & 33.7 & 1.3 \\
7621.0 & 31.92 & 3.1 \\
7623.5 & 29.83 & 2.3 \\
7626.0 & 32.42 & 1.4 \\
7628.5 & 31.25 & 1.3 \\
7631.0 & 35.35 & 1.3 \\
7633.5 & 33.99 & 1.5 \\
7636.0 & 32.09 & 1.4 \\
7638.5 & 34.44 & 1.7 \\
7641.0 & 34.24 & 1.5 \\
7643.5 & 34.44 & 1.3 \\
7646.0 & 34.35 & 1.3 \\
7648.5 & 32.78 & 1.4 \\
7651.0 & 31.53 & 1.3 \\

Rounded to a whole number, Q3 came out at 21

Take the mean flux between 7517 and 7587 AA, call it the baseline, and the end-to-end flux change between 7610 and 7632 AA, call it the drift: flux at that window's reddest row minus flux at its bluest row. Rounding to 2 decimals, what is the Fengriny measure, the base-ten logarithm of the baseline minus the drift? 1.50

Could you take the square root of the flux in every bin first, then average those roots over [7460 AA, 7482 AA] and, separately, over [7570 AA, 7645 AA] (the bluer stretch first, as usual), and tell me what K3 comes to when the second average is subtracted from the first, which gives 0.03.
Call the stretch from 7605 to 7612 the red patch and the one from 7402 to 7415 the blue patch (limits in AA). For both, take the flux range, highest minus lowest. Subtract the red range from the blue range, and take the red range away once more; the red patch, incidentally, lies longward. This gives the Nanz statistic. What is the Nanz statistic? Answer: 1.9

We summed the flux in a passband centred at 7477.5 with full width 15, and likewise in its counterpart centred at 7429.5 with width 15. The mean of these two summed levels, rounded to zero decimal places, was 204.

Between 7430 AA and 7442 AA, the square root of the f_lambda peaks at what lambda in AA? 7433.5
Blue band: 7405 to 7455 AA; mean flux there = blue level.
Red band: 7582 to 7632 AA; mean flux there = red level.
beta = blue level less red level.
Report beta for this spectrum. 1.3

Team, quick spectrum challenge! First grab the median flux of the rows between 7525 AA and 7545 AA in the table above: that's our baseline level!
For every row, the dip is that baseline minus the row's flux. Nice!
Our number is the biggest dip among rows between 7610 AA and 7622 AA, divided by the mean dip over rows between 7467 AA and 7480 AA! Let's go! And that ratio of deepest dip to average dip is 3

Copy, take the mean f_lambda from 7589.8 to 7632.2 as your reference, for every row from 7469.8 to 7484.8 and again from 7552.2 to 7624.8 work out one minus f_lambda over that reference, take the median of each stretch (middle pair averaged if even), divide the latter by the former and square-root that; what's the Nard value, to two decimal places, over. 0.70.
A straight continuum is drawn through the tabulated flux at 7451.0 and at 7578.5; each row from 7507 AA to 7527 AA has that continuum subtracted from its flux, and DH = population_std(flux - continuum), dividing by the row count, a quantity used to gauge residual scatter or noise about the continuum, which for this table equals 3.6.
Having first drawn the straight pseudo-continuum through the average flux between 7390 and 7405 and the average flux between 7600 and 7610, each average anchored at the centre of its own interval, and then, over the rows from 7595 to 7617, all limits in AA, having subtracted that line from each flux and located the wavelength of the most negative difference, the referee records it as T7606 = 7613.5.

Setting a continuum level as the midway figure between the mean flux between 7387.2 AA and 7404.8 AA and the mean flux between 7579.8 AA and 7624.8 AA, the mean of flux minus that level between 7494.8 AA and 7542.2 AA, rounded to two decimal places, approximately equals 0.31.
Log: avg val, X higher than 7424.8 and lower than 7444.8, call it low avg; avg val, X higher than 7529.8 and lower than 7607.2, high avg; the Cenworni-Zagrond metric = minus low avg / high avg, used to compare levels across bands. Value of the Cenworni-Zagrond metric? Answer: -0.971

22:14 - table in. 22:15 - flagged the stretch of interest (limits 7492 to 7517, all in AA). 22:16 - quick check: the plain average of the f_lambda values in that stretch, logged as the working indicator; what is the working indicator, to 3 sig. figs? 33.0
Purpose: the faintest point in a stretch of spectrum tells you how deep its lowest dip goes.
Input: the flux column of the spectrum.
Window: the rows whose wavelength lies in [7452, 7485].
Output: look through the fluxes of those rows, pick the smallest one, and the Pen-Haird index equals 27.12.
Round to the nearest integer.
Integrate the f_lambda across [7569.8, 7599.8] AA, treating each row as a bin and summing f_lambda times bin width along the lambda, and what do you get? 1027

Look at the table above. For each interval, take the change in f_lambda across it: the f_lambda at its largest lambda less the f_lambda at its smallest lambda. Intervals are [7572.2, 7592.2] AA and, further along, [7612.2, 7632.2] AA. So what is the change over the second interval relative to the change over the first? -2.1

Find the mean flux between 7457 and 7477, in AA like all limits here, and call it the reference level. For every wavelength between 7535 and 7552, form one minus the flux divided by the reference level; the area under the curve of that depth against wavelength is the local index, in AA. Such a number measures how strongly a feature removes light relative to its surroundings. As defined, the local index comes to -1.2 AA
